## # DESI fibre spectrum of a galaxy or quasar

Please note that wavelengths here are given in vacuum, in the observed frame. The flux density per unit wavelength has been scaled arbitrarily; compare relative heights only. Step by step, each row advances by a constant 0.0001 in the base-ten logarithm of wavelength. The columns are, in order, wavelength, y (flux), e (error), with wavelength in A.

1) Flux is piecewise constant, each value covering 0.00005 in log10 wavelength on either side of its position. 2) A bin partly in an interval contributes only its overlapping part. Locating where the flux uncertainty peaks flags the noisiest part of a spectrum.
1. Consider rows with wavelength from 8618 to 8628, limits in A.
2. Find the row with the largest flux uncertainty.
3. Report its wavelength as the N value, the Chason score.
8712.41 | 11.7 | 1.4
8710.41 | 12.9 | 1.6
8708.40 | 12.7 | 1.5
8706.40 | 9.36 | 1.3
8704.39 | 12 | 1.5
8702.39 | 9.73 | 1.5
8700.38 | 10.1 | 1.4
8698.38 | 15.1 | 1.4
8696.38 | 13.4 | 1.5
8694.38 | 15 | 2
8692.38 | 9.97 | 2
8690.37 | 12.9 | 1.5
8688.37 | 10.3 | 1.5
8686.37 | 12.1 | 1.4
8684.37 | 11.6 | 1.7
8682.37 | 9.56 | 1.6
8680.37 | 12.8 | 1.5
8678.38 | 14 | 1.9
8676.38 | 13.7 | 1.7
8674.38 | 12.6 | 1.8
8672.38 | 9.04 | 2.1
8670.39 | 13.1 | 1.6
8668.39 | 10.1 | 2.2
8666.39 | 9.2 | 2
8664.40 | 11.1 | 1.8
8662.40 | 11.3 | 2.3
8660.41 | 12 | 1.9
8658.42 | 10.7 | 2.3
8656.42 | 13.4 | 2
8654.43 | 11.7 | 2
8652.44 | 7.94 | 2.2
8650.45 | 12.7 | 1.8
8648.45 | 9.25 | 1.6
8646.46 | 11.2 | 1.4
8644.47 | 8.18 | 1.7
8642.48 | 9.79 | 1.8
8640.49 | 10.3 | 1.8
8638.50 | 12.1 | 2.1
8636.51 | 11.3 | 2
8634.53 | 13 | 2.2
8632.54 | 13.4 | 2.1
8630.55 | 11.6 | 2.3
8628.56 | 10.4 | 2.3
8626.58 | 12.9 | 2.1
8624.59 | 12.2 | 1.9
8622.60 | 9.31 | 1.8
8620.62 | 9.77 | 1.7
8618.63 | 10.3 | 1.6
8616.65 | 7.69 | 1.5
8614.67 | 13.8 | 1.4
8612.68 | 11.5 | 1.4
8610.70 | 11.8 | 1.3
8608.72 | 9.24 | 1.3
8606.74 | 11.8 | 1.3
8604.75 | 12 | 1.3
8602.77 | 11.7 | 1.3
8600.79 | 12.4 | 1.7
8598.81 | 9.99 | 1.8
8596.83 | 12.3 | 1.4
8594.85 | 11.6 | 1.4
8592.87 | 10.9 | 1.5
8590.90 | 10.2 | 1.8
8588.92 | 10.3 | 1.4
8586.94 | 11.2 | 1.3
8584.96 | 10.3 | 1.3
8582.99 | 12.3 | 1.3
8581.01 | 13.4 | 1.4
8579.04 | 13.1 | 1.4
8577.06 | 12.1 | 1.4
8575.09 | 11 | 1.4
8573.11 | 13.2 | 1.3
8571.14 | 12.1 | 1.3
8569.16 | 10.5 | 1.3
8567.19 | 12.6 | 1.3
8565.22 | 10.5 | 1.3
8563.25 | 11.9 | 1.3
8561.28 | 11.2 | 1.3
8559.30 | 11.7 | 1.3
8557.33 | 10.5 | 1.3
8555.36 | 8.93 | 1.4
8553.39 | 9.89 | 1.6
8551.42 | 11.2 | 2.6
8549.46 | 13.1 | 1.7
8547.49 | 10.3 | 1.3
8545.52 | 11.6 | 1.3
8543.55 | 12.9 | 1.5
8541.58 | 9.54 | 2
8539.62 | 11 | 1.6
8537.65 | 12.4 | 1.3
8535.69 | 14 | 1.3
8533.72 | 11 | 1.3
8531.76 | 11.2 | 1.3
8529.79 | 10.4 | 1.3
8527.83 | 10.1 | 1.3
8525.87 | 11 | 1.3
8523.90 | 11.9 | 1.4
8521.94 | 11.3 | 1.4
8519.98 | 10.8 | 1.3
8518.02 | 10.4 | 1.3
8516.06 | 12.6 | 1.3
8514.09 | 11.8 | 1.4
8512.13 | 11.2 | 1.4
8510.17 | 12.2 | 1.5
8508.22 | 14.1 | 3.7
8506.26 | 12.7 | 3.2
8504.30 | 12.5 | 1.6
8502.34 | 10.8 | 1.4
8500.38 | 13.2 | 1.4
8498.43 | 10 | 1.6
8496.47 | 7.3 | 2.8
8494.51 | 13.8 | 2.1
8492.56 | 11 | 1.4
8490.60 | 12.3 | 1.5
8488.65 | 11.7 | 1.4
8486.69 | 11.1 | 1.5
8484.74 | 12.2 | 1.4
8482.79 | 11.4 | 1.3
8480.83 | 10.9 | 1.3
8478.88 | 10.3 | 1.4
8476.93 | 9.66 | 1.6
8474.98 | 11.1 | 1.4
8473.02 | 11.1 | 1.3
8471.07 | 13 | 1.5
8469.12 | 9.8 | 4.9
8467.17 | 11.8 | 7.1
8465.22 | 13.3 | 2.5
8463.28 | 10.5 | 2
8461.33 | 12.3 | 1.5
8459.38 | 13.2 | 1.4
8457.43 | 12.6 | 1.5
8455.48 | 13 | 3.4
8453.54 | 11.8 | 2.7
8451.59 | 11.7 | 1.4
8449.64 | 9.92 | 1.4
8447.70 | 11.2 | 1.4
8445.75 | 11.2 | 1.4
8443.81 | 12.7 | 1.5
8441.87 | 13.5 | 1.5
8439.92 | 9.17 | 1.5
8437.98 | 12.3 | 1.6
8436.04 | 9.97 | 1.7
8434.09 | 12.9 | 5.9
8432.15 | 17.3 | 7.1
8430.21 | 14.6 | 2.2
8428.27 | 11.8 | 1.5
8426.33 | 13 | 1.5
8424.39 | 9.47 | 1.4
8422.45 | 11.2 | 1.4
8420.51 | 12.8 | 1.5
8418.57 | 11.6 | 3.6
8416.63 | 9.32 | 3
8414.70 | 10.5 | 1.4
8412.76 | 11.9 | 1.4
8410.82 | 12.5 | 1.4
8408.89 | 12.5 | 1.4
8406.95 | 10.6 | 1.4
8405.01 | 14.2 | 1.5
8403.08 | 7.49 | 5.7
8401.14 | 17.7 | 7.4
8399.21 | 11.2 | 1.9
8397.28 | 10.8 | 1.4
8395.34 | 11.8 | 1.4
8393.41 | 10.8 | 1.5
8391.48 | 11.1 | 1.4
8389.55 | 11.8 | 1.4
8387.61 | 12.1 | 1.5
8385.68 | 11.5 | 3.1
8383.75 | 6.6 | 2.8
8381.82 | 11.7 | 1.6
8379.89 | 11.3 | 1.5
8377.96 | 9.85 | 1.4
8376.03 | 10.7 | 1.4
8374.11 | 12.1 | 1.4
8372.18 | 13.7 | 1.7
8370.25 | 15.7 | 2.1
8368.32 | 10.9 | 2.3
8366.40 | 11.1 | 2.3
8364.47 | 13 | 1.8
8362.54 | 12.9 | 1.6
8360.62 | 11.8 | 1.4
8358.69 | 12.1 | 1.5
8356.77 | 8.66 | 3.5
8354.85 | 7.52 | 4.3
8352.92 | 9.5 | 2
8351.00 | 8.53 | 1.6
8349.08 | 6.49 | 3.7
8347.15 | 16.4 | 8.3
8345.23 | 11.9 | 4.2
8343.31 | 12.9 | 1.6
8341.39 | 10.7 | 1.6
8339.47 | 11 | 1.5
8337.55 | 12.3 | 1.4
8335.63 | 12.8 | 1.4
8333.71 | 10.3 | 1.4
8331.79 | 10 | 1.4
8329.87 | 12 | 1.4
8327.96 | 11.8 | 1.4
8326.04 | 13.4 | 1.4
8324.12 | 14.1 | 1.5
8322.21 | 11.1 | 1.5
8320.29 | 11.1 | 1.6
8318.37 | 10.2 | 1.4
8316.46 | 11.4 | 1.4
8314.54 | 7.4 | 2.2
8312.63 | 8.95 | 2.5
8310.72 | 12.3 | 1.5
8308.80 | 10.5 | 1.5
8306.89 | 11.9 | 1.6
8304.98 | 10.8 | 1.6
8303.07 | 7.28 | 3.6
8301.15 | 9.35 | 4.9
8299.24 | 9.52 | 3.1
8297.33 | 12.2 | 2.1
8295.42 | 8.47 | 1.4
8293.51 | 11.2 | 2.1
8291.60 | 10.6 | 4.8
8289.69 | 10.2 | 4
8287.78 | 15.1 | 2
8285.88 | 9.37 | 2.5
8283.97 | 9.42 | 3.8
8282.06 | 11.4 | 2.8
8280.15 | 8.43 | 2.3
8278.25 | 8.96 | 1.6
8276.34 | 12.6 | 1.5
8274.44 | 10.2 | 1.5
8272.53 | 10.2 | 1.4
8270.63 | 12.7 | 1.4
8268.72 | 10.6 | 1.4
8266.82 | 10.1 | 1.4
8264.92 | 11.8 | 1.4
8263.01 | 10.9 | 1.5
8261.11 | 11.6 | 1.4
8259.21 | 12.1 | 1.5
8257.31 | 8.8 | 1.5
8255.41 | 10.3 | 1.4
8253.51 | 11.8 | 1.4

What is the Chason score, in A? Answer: 8626.58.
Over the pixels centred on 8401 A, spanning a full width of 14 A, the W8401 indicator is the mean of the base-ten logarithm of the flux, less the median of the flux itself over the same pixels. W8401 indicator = -10.1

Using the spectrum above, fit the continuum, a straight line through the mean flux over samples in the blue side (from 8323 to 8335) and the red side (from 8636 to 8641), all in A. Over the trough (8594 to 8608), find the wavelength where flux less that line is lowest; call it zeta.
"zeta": 8598.81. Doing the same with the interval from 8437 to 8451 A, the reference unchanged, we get 8439.92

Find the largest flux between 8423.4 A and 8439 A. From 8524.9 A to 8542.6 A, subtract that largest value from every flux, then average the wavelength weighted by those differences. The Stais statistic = 8533.6 A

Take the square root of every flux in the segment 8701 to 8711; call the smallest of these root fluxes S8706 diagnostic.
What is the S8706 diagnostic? 3.06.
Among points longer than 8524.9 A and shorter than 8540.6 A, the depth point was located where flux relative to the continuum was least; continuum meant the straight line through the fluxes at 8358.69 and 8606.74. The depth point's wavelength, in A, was 8527.83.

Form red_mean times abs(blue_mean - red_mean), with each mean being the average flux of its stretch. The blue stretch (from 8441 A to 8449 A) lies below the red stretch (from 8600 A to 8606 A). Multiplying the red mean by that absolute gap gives 1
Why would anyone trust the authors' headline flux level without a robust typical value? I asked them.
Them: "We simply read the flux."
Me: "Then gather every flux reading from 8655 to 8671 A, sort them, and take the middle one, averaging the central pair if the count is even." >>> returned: 11.2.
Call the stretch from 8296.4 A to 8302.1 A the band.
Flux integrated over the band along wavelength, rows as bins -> 59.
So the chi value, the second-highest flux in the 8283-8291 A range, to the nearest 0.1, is 10.2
